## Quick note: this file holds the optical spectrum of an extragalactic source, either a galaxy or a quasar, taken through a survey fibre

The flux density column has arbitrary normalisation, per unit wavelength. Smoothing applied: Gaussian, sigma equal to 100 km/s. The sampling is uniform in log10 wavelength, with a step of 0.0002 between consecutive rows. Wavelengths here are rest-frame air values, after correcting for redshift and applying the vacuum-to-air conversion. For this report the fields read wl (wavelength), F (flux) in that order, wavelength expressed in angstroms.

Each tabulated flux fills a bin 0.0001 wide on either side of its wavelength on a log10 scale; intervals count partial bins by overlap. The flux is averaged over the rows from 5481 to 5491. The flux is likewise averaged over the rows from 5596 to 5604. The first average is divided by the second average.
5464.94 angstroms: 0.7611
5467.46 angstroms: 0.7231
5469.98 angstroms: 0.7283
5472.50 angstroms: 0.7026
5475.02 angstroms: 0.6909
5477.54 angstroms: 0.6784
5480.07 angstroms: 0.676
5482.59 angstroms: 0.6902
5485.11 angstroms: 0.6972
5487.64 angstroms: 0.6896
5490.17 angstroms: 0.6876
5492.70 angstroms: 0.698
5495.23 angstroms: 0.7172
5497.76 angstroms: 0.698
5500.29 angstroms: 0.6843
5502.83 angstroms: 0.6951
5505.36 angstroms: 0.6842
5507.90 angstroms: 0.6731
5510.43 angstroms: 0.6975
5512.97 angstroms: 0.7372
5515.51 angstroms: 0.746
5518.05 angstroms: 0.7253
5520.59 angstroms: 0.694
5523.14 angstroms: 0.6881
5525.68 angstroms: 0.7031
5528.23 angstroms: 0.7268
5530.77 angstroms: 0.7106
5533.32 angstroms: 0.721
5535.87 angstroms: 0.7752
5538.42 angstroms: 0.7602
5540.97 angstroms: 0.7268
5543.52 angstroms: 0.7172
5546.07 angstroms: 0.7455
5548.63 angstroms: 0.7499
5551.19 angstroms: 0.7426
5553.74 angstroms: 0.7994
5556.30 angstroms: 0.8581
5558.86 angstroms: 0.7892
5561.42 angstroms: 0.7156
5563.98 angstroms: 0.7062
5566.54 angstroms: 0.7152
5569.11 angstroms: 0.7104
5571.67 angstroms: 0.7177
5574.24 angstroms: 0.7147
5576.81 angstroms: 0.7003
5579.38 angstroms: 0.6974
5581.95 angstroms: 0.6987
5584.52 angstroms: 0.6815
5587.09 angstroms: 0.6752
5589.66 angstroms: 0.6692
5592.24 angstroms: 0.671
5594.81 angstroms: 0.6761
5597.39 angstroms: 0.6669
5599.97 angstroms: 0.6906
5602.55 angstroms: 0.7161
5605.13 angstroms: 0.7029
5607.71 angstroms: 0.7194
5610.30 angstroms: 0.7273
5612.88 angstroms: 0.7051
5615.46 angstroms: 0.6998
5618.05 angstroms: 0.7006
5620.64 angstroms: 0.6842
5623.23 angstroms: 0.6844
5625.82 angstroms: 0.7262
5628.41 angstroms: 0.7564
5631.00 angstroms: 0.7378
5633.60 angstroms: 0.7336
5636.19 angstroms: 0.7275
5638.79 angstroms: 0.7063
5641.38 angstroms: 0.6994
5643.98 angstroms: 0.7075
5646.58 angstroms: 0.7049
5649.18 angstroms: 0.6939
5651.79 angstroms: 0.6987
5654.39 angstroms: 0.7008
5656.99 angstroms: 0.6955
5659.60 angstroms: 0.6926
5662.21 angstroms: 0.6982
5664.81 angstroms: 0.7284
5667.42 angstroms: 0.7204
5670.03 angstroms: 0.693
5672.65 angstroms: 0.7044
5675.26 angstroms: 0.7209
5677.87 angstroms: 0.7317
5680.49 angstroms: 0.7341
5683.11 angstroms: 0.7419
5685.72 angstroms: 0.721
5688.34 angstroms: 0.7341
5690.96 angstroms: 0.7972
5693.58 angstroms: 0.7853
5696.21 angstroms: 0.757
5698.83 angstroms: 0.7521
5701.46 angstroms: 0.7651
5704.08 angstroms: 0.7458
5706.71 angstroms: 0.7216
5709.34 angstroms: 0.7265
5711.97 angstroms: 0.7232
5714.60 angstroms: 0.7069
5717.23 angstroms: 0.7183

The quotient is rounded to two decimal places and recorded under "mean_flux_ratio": 1.00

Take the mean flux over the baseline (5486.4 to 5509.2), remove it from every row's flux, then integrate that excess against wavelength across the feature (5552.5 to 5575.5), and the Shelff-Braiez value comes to 1.3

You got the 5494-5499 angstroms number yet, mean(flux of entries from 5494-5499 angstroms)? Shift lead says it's 0.708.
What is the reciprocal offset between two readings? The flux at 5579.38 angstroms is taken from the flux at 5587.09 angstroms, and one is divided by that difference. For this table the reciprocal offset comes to -45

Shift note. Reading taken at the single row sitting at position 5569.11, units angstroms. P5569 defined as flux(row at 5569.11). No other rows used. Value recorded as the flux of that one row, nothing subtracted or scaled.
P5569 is 0.7104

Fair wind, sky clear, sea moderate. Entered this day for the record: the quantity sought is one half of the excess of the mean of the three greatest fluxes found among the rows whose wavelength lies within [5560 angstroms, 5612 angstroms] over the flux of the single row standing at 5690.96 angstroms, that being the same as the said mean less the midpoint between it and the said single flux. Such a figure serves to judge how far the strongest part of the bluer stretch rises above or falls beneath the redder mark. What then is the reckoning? -0.038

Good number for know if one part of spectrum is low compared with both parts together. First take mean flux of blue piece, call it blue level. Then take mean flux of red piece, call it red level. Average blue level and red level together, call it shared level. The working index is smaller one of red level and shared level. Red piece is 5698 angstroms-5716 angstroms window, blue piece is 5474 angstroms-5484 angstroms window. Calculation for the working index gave 0.709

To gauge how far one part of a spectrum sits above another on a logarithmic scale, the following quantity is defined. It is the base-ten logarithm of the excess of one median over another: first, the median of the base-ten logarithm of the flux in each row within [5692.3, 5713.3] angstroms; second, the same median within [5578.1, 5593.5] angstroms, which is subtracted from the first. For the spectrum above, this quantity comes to -1.4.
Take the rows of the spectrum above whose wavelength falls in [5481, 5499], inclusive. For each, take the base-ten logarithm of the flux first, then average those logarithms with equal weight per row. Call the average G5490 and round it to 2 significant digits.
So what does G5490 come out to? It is -0.16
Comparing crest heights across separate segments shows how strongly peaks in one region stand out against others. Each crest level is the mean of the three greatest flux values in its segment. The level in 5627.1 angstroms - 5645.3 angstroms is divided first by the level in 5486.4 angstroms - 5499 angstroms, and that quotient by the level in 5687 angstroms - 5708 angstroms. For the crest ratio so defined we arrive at 1.35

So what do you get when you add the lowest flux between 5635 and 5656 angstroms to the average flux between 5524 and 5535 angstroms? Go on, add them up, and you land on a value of 1.41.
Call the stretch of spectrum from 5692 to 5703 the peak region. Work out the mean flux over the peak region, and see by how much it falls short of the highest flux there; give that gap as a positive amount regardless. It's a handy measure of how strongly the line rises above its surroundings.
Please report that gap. 0.020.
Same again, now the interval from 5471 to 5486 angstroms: 0.013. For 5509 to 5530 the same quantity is 0.031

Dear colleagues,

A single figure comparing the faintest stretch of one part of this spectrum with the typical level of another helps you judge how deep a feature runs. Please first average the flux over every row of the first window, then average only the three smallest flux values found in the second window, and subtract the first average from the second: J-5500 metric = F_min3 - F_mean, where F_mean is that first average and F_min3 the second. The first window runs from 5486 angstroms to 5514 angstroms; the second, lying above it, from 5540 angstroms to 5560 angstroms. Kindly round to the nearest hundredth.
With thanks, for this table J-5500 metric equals 0.03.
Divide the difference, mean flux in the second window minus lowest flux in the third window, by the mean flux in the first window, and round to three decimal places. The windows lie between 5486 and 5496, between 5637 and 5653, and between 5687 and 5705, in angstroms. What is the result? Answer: -0.046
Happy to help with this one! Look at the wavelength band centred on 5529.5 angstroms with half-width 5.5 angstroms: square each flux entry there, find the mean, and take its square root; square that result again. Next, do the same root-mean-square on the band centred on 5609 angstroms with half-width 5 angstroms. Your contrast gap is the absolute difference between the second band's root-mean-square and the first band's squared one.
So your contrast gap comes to 0.20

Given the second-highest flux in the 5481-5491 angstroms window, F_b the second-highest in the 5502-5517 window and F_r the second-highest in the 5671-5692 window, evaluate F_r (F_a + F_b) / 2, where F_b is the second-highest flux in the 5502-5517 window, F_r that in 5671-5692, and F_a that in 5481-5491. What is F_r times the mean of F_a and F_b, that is 0.529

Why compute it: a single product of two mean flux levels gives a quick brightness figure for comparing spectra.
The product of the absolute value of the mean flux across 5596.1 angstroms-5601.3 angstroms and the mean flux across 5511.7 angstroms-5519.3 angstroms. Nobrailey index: 0.50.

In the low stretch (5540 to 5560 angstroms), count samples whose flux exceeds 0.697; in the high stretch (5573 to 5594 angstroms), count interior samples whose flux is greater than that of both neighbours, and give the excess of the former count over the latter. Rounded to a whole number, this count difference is 7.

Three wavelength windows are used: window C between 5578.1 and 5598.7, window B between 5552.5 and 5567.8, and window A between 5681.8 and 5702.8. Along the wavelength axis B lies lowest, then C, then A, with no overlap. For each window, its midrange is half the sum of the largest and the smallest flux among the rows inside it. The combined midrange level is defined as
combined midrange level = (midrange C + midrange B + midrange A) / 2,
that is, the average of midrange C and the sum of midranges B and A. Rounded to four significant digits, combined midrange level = 1.112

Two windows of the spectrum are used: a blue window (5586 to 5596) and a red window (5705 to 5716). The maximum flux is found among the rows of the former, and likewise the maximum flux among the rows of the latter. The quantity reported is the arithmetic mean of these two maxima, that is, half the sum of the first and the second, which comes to 0.701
